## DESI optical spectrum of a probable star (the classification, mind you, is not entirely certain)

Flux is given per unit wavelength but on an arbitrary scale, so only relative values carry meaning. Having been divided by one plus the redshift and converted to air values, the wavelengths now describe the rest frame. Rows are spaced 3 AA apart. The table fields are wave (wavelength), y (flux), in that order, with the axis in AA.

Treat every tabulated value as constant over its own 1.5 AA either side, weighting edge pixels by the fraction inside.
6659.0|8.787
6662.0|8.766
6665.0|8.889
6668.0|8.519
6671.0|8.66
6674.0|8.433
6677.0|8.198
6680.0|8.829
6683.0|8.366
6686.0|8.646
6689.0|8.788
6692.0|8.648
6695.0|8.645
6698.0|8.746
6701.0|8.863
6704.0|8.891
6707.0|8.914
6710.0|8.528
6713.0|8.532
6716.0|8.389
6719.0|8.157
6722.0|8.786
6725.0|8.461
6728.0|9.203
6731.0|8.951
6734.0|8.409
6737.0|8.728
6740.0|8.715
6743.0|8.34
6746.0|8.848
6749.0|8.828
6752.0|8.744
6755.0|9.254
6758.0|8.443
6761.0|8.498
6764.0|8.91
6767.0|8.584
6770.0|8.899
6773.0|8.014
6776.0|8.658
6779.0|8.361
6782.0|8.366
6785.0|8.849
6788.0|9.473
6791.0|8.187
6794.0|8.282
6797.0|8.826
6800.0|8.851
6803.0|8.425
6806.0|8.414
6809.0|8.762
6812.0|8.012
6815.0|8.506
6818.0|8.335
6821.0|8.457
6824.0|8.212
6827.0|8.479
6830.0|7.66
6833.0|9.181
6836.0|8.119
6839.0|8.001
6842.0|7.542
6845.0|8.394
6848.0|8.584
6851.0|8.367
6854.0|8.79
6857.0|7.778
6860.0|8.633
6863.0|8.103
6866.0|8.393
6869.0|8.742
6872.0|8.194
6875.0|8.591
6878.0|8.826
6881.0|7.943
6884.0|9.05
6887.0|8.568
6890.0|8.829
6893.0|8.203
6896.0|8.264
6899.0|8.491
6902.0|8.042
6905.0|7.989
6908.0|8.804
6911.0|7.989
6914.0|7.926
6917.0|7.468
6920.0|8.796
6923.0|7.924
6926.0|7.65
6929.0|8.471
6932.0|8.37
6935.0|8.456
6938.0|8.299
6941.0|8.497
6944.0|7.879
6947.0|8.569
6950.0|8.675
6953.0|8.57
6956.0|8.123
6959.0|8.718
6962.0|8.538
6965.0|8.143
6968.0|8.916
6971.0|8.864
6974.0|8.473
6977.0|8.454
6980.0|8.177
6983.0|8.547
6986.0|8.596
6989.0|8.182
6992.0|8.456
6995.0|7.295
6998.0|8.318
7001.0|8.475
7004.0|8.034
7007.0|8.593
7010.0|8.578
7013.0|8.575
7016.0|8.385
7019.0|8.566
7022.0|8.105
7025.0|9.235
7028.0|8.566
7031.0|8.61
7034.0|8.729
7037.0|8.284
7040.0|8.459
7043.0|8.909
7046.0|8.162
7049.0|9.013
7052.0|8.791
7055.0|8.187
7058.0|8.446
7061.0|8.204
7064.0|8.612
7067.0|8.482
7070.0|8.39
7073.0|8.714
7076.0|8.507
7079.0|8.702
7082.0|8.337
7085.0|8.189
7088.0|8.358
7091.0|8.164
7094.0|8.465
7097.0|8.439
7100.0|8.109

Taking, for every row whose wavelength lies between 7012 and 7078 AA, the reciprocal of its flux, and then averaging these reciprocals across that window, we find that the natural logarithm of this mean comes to -2.14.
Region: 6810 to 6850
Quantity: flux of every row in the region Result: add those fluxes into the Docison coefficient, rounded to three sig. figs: 107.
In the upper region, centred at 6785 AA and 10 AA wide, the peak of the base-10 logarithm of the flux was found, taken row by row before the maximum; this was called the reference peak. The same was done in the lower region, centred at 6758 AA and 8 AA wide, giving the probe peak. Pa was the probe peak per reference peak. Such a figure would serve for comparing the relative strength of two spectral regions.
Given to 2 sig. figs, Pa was 0.99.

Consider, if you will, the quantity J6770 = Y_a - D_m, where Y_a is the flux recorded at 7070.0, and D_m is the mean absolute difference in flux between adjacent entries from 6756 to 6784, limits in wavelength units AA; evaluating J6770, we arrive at 8.02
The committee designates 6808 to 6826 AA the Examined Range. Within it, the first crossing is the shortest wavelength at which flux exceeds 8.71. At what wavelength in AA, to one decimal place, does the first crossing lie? 6809.0 AA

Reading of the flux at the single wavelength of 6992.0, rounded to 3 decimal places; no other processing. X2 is 8.456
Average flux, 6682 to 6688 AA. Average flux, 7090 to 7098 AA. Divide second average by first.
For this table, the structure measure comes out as 0.98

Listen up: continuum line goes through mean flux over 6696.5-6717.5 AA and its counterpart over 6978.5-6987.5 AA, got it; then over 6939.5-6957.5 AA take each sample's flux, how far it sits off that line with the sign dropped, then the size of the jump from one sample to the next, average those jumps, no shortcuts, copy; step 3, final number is 0.306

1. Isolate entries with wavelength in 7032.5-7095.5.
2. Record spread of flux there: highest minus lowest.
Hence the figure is 0.9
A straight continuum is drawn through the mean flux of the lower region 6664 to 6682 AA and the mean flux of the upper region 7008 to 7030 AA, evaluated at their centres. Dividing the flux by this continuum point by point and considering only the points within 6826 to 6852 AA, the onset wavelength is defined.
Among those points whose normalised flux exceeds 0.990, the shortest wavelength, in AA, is 6833.0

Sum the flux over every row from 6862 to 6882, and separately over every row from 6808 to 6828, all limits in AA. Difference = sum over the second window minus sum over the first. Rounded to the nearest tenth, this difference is 0.0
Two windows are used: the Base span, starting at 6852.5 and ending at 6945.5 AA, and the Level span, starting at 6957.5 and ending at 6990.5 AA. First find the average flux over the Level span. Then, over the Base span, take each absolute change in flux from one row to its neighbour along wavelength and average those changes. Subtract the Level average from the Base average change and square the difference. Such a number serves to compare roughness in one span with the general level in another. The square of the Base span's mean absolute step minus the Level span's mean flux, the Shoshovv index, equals 64.2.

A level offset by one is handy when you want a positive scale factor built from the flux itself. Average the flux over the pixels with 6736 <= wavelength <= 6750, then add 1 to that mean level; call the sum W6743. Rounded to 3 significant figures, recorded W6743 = 9.69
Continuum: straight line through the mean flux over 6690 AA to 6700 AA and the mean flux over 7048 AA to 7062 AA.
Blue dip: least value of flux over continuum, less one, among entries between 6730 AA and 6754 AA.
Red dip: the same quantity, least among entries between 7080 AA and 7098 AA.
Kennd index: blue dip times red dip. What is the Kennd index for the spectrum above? 0.0015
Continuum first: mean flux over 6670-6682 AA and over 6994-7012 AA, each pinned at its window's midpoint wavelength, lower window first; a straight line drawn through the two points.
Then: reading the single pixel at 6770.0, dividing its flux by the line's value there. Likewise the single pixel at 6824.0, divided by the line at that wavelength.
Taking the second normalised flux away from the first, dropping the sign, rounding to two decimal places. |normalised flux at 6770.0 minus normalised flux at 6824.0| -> 0.08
